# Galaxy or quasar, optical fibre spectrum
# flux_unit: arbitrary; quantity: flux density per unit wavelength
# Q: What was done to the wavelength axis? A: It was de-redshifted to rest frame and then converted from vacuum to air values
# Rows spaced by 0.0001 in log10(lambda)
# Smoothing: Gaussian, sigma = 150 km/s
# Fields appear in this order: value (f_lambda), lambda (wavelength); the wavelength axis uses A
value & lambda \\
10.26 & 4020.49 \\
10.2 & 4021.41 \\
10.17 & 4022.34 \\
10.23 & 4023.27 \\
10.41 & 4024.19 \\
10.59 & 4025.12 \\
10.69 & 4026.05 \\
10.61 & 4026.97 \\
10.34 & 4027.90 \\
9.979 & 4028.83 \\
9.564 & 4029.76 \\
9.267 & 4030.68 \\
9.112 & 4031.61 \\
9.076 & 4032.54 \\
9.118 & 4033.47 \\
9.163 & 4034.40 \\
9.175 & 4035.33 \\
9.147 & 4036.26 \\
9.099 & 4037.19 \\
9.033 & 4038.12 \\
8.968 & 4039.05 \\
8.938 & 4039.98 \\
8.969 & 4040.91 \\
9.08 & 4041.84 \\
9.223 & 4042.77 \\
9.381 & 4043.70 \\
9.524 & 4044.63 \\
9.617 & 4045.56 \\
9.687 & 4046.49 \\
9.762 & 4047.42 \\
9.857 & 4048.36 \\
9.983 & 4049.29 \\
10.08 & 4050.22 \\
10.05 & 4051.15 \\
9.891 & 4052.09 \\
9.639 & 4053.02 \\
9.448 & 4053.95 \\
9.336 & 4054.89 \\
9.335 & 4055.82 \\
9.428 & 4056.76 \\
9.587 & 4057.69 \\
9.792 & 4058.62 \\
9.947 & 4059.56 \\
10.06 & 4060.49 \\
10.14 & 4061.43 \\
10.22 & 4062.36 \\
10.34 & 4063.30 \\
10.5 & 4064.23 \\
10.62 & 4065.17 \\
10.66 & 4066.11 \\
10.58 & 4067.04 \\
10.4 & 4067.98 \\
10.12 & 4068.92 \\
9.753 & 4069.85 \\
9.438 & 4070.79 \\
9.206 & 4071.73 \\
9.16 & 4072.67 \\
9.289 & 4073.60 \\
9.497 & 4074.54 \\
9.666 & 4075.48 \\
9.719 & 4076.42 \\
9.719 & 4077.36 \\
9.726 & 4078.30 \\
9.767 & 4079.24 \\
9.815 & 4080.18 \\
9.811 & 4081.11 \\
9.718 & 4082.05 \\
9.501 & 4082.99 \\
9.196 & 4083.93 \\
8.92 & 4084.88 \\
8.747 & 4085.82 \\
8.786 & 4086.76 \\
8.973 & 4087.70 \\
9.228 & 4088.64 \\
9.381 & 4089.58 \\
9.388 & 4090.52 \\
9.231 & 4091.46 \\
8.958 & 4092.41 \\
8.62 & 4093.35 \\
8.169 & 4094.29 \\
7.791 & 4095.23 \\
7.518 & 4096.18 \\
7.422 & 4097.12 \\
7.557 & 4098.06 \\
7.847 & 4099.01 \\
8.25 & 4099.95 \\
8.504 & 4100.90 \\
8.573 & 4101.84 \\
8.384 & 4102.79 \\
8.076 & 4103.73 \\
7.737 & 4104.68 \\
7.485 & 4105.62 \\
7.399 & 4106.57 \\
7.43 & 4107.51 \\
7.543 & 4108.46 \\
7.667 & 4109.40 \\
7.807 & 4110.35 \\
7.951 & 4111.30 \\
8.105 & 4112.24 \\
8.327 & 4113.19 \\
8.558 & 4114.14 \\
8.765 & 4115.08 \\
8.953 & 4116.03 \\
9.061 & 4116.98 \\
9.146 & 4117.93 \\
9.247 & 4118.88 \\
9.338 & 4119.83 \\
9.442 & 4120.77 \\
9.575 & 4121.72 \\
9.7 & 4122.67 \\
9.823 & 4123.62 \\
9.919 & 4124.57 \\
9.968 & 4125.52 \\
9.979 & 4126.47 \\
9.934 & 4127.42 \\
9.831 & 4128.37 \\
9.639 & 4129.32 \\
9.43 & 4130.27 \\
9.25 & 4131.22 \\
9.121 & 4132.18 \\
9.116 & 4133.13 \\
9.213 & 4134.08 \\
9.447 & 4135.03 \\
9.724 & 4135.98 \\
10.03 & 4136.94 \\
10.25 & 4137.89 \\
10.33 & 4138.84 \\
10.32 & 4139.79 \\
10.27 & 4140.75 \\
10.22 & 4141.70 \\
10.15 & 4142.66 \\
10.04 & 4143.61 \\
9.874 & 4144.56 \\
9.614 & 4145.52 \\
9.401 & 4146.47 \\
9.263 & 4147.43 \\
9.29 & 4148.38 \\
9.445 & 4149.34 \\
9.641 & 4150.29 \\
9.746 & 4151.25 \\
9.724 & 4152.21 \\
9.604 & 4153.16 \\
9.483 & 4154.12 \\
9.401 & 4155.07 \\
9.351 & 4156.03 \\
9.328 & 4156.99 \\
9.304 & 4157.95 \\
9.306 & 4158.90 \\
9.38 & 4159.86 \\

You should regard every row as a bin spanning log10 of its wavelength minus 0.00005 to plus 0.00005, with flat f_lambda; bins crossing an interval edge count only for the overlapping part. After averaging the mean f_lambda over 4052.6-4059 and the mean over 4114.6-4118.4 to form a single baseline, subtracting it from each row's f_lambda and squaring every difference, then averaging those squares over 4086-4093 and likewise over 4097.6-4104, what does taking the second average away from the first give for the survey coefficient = -1.2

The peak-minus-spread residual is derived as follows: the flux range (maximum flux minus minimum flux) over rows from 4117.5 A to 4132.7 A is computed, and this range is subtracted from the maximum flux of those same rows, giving 9.12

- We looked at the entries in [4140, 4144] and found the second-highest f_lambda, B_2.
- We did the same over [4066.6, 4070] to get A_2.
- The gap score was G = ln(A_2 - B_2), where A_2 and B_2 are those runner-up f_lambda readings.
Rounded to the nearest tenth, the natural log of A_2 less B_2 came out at -1.7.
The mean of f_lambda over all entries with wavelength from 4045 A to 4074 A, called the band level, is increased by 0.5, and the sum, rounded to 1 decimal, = 10.4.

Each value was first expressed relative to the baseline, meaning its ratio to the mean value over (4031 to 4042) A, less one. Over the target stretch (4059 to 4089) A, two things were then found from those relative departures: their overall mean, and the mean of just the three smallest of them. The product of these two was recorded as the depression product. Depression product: -0.0020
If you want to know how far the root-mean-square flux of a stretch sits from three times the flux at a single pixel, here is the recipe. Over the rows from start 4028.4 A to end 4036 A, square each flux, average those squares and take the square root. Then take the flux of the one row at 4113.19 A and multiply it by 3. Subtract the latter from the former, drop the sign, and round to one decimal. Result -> 15.7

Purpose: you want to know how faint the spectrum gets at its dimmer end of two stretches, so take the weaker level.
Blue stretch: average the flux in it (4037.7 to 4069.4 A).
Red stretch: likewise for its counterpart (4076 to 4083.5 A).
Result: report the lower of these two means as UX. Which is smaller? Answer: 9.7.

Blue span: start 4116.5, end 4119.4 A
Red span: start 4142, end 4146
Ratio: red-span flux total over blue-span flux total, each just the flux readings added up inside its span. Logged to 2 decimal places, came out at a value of 1.45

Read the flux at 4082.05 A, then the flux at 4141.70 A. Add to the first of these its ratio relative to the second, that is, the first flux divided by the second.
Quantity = 10.7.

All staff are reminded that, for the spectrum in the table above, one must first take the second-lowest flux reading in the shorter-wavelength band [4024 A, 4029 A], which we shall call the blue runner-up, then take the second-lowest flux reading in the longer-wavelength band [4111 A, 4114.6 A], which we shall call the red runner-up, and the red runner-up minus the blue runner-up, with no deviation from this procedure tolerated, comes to -2.2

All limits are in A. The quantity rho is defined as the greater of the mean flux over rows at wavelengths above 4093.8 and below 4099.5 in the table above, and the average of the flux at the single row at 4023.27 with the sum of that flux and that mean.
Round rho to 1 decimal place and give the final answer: 14.1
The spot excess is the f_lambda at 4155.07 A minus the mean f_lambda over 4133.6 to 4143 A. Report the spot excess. -0.6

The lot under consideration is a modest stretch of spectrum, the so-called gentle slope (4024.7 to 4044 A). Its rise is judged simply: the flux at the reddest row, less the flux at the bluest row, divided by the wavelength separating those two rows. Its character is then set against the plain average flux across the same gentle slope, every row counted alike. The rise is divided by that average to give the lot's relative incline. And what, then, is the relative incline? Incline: -0.0069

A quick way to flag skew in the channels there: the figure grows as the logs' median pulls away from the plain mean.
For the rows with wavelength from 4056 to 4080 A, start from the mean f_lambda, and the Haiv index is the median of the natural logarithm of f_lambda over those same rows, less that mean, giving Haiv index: -7.6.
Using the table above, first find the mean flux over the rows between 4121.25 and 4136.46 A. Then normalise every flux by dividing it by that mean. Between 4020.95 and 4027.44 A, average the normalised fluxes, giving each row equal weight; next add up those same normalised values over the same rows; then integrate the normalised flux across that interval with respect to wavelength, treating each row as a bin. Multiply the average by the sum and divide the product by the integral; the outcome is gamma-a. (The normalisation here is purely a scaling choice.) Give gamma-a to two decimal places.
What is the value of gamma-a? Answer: 1.17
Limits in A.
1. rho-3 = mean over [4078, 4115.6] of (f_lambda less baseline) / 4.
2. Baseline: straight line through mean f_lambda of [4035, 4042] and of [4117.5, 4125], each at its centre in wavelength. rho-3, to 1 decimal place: -0.2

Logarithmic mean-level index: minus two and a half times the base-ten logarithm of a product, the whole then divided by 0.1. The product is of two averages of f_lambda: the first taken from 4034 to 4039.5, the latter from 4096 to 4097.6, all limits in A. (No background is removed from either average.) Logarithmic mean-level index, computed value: -45.8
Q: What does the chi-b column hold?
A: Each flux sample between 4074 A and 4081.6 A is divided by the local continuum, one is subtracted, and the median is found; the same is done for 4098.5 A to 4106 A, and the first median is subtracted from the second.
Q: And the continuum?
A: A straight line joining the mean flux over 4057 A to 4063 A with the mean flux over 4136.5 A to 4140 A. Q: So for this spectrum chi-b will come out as -0.16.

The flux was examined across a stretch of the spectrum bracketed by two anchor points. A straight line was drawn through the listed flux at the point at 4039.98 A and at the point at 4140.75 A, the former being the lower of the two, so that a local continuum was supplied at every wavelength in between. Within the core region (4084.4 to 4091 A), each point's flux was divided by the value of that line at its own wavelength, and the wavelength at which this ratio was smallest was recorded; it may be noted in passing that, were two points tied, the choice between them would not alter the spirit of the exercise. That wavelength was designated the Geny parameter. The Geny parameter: 4085.82 A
